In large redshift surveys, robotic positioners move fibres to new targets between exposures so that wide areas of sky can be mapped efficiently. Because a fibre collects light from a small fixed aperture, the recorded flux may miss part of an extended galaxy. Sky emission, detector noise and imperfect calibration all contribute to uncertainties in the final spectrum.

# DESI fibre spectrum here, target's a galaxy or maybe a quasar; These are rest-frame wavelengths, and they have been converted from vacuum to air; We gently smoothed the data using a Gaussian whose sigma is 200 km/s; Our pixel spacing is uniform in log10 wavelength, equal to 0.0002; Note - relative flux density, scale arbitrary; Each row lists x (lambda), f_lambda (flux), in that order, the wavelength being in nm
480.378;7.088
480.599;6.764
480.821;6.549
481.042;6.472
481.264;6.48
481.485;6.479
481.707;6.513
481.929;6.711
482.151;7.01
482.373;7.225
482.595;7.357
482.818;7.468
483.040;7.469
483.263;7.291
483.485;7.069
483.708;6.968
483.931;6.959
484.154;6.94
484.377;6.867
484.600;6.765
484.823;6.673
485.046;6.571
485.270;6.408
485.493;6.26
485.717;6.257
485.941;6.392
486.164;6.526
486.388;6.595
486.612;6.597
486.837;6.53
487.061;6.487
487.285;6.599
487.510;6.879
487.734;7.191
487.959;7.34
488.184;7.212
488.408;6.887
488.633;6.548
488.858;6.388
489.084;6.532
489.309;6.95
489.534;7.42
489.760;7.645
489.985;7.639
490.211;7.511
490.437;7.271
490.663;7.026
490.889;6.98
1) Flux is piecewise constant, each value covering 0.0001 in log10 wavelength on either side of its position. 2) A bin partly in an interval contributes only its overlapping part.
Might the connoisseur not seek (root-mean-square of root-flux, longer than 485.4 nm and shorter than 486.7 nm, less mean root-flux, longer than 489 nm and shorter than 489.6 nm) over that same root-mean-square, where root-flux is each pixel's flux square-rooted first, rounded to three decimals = -0.040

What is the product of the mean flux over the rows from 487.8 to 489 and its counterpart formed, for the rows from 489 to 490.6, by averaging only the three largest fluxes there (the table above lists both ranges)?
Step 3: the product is 52.2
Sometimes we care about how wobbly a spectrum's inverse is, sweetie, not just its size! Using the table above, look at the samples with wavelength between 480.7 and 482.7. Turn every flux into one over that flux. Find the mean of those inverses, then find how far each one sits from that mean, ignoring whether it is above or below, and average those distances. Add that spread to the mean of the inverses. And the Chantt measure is 0.155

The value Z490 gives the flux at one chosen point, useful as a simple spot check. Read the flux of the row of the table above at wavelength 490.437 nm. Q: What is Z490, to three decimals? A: 7.271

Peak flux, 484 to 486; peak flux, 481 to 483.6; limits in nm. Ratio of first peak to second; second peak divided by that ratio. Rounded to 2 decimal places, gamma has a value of 8.04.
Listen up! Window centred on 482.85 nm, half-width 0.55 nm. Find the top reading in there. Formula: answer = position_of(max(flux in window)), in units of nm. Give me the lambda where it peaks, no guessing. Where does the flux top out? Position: 483.040 nm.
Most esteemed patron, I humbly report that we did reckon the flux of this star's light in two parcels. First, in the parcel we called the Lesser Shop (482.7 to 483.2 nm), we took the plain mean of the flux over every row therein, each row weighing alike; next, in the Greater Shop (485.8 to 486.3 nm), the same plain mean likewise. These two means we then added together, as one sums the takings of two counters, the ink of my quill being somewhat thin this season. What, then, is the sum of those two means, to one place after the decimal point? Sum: 13.9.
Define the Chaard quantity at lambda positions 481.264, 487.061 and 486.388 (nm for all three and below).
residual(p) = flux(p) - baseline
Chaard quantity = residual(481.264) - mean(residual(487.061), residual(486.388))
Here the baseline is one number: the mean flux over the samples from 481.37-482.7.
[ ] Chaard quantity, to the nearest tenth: -0.1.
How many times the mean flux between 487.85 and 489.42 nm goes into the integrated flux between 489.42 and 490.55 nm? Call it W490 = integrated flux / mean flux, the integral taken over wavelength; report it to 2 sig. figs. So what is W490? 1.2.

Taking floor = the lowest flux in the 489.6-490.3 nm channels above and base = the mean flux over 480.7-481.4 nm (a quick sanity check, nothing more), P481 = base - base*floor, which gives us -42.3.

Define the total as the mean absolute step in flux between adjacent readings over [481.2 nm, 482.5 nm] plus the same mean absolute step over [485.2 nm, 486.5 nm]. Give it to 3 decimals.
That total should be 0.247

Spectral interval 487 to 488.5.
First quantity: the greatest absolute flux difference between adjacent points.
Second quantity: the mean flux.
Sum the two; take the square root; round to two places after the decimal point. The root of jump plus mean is 2.70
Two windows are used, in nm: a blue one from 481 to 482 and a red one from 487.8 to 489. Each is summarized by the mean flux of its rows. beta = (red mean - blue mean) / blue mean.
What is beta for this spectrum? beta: 0.053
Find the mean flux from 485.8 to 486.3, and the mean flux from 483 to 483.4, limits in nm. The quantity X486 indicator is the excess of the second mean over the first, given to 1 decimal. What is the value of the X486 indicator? 0.9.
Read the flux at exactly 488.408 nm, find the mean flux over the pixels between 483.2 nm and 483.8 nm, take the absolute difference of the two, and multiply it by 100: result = 22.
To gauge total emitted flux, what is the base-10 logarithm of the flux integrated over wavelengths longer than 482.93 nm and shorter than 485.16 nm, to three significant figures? 1.19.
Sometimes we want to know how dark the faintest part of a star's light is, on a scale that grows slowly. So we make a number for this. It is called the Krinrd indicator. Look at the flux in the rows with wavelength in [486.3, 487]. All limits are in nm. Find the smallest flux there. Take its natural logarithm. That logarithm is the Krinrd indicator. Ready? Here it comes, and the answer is 1.88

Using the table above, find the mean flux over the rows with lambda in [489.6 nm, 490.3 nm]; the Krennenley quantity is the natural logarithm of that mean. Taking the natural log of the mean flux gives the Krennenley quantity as 2.03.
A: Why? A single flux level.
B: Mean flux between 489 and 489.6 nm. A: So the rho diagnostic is 7.0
